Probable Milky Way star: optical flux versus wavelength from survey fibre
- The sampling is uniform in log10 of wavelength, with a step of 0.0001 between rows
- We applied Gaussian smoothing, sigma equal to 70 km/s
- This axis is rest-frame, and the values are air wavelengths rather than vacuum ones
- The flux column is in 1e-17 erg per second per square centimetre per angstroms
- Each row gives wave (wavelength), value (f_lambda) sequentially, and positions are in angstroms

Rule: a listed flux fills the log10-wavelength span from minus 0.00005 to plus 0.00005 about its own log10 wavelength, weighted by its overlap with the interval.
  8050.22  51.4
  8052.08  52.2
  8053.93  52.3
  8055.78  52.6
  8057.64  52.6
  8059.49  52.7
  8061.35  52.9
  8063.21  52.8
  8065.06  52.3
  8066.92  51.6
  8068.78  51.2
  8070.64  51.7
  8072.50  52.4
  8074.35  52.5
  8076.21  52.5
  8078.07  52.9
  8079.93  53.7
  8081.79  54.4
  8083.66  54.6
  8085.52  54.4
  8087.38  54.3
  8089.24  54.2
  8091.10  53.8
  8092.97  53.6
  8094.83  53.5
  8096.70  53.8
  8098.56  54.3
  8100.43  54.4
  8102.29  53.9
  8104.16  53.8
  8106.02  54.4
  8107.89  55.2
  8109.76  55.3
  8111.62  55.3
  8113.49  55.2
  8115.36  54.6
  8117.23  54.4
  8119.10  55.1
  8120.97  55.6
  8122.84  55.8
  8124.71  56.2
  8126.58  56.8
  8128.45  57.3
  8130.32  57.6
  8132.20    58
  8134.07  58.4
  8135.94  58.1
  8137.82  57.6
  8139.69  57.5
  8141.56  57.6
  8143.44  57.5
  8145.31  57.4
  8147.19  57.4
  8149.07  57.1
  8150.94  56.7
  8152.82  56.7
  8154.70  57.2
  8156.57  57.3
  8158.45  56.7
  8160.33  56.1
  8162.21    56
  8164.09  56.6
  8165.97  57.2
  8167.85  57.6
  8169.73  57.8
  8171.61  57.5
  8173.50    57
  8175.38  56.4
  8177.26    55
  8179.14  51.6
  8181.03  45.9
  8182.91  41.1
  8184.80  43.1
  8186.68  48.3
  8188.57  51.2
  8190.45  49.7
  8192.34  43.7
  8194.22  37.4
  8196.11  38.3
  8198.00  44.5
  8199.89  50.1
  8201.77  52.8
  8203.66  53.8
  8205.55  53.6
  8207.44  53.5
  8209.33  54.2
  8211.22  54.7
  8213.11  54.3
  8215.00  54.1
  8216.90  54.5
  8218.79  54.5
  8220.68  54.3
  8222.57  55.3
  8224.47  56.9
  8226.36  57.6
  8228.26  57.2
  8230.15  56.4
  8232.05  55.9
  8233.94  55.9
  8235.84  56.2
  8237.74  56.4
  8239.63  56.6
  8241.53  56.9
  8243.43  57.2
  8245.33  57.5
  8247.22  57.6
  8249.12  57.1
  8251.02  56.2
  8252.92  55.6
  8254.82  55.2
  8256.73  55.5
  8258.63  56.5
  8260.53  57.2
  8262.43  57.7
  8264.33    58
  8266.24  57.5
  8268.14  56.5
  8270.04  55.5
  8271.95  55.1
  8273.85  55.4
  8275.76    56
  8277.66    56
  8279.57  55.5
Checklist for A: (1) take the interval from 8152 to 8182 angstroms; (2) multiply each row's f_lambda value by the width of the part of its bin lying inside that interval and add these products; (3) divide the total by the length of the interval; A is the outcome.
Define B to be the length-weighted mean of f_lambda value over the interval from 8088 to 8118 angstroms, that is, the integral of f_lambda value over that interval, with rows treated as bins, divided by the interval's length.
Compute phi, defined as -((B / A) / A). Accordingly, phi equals -0.0175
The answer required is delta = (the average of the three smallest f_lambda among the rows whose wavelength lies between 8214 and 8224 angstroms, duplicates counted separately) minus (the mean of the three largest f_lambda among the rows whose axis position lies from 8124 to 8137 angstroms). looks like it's -4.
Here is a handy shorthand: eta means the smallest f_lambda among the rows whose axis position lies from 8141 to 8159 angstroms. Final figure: 56.7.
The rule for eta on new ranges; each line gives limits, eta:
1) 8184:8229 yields 37.4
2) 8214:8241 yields 54.1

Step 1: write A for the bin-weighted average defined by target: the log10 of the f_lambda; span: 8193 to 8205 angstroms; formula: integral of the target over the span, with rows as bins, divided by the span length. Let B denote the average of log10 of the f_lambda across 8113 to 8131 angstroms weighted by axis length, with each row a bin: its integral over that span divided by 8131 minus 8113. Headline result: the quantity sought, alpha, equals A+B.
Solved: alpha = 3.409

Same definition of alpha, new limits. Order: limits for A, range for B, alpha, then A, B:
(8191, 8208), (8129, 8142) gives 3.435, 1.67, 1.76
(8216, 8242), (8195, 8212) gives 3.448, 1.75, 1.70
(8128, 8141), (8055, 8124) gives 3.492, 1.76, 1.73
